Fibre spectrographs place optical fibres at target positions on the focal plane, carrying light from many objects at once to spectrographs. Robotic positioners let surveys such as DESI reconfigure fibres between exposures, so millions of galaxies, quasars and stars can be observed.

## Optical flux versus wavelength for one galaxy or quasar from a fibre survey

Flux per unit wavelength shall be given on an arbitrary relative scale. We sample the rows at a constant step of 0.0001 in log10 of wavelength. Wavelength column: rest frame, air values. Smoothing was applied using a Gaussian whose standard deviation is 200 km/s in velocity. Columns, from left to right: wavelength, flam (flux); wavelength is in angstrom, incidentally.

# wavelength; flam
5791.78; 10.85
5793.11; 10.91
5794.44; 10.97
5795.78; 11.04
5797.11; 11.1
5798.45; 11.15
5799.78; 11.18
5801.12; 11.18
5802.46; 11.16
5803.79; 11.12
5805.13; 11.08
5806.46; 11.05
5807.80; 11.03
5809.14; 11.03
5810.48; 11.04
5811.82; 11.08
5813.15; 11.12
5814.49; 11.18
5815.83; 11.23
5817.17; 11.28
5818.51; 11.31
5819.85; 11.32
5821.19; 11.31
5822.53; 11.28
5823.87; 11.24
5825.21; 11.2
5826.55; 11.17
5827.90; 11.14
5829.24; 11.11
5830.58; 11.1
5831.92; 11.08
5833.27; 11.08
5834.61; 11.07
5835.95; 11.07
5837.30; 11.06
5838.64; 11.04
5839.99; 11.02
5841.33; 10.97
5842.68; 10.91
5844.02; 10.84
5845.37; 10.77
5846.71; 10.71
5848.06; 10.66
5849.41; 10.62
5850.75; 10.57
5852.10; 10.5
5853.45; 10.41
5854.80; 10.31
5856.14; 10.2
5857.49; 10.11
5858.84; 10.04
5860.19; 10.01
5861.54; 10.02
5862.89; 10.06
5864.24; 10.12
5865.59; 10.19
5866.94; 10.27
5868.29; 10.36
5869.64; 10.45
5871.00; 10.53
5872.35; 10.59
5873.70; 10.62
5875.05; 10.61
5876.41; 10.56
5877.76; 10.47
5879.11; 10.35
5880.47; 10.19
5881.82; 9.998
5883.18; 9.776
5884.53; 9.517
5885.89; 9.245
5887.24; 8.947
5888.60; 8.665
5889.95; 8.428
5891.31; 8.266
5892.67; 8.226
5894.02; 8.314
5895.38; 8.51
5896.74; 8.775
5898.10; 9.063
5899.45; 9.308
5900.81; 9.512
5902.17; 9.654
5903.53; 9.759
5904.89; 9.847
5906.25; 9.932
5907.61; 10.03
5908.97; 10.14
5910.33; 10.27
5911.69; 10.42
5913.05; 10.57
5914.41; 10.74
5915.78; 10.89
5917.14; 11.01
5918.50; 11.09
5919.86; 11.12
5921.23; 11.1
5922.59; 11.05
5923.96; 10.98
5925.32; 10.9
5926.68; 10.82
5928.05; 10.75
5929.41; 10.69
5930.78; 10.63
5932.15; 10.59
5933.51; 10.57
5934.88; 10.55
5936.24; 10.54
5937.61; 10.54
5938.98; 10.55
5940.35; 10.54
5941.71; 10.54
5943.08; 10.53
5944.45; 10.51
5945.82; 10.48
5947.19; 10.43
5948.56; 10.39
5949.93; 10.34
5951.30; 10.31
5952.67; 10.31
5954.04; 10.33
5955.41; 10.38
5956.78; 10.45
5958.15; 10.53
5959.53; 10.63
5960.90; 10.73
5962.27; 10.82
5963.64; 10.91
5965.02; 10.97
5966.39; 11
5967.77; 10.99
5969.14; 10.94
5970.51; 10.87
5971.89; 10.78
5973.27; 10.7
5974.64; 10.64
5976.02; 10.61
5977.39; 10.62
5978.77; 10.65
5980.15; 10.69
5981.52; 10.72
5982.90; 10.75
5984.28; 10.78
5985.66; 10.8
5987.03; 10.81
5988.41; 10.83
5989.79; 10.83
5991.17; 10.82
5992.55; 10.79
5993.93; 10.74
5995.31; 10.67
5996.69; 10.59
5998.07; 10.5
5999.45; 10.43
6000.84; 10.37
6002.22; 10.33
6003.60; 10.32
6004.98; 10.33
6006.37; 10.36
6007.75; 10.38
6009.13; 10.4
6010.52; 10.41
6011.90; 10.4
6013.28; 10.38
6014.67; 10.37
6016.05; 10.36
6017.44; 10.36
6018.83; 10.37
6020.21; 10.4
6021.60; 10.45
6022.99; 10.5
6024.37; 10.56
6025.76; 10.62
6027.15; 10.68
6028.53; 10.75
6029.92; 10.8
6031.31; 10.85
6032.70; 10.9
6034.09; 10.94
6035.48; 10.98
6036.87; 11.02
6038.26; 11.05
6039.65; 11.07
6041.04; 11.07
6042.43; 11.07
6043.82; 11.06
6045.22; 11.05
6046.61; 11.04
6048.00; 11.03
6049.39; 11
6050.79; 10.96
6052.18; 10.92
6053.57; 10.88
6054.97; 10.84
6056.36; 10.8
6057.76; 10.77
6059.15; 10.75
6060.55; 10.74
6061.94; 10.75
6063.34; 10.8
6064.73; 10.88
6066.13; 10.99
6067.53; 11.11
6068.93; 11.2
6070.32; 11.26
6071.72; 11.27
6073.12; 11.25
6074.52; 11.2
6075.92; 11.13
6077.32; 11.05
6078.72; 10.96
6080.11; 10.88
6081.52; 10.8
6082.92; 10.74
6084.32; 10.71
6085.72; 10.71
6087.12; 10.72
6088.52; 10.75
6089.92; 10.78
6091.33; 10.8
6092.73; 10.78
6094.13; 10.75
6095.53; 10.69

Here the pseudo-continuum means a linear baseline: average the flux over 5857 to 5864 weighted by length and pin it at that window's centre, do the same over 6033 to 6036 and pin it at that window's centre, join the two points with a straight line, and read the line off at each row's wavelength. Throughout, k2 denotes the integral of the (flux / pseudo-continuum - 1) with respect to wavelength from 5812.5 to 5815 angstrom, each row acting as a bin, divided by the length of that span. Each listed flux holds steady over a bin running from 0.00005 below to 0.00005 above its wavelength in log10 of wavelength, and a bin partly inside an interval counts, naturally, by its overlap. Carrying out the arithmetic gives 0.14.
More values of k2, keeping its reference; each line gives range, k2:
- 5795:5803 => 0.14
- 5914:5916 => 0.05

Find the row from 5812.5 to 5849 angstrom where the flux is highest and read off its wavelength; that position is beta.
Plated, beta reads 5819.85 angstrom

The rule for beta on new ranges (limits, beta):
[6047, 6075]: 6071.72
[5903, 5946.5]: 5919.86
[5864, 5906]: 5873.70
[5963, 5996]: 5966.39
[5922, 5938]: 5922.59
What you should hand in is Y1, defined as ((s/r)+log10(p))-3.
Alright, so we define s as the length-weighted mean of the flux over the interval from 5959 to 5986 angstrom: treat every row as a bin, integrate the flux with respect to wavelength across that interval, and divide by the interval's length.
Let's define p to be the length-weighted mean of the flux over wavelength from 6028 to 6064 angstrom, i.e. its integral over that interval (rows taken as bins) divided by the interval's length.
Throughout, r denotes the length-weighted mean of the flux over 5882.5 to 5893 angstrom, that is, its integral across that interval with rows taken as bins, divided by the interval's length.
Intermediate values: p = 10.9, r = 8.9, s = 10.8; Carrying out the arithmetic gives -0.75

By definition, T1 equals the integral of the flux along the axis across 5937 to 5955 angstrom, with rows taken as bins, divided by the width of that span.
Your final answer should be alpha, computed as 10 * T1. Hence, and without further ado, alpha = 104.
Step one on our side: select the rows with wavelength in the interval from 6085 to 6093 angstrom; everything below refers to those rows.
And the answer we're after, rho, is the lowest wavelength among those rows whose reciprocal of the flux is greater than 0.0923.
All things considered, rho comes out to 6085.72 angstrom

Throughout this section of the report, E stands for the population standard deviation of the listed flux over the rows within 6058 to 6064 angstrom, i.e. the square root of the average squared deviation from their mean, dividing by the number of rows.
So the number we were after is 0.023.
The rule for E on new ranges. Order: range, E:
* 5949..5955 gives 0.013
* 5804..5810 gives 0.020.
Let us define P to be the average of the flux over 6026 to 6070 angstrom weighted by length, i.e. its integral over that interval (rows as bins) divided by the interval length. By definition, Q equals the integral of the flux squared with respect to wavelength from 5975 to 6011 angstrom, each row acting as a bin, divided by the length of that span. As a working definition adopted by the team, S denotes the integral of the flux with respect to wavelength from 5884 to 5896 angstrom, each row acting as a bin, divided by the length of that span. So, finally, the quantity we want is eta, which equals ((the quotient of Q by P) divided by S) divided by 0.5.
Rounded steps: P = 10.9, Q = 112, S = 8.7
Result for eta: 2.37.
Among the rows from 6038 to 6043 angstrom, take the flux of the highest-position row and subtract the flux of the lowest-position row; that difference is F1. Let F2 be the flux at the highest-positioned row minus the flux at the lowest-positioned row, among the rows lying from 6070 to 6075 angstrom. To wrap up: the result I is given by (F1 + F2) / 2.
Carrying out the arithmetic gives -0.02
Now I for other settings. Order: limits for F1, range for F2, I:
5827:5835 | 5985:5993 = -0.04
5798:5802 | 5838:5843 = -0.05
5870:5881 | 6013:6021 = -0.16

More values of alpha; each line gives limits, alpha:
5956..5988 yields 108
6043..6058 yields 109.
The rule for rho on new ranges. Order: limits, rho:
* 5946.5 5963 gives 5947.19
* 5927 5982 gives 5928.05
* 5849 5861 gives 5849.41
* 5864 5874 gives 5864.24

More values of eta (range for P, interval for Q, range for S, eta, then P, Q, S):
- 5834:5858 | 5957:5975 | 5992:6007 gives 2.08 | 10.7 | 117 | 10.5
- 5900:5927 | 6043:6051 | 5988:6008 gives 2.20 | 10.5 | 122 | 10.6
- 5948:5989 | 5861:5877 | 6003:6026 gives 1.93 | 10.7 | 107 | 10.4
